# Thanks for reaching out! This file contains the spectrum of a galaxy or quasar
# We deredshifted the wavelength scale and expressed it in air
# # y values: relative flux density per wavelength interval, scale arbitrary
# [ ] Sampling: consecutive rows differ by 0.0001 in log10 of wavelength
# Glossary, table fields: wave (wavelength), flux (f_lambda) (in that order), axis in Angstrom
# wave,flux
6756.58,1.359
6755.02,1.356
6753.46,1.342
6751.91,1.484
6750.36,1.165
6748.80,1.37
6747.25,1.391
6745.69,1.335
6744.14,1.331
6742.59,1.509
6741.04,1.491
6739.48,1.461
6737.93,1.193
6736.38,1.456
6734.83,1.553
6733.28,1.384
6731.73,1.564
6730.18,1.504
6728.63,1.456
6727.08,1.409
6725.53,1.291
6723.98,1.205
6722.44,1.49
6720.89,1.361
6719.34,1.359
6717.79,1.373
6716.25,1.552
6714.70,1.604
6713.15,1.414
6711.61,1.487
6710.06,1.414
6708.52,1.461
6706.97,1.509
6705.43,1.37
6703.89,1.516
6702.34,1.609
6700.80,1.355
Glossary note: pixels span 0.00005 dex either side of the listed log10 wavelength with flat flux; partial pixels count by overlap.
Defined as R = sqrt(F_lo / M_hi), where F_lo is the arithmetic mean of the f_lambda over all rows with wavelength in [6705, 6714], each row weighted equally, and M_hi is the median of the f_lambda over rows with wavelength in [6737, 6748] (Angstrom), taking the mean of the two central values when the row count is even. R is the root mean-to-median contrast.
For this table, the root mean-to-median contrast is 1.02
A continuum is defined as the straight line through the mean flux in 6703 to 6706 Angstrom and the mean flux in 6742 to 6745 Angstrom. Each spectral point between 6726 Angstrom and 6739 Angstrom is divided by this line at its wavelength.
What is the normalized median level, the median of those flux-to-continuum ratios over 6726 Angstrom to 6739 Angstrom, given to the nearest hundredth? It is 1.02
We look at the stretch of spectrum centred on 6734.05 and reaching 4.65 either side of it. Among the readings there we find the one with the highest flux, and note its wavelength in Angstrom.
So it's 6731.73 Angstrom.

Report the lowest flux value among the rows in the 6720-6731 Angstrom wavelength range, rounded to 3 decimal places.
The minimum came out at 1.205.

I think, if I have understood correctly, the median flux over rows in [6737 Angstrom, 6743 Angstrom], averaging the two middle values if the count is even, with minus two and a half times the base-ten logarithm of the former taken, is -0.423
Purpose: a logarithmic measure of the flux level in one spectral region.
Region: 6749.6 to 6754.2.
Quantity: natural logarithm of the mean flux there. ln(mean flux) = 0.29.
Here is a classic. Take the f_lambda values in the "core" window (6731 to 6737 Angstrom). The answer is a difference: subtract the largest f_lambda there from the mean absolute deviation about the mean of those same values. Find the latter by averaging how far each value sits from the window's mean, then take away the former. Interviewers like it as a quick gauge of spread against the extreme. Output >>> -1.49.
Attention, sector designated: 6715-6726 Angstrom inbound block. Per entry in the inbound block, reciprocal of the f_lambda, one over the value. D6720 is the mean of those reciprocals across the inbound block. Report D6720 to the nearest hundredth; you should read 0.73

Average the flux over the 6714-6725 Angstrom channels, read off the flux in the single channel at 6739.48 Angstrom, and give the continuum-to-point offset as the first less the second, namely -0.04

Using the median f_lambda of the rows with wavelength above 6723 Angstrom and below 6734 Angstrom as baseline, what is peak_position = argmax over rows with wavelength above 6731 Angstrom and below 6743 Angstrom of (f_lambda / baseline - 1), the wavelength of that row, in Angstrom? 6731.73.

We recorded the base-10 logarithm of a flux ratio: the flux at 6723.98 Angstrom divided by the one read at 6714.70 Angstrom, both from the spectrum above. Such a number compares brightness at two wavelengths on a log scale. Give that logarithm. -0.12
